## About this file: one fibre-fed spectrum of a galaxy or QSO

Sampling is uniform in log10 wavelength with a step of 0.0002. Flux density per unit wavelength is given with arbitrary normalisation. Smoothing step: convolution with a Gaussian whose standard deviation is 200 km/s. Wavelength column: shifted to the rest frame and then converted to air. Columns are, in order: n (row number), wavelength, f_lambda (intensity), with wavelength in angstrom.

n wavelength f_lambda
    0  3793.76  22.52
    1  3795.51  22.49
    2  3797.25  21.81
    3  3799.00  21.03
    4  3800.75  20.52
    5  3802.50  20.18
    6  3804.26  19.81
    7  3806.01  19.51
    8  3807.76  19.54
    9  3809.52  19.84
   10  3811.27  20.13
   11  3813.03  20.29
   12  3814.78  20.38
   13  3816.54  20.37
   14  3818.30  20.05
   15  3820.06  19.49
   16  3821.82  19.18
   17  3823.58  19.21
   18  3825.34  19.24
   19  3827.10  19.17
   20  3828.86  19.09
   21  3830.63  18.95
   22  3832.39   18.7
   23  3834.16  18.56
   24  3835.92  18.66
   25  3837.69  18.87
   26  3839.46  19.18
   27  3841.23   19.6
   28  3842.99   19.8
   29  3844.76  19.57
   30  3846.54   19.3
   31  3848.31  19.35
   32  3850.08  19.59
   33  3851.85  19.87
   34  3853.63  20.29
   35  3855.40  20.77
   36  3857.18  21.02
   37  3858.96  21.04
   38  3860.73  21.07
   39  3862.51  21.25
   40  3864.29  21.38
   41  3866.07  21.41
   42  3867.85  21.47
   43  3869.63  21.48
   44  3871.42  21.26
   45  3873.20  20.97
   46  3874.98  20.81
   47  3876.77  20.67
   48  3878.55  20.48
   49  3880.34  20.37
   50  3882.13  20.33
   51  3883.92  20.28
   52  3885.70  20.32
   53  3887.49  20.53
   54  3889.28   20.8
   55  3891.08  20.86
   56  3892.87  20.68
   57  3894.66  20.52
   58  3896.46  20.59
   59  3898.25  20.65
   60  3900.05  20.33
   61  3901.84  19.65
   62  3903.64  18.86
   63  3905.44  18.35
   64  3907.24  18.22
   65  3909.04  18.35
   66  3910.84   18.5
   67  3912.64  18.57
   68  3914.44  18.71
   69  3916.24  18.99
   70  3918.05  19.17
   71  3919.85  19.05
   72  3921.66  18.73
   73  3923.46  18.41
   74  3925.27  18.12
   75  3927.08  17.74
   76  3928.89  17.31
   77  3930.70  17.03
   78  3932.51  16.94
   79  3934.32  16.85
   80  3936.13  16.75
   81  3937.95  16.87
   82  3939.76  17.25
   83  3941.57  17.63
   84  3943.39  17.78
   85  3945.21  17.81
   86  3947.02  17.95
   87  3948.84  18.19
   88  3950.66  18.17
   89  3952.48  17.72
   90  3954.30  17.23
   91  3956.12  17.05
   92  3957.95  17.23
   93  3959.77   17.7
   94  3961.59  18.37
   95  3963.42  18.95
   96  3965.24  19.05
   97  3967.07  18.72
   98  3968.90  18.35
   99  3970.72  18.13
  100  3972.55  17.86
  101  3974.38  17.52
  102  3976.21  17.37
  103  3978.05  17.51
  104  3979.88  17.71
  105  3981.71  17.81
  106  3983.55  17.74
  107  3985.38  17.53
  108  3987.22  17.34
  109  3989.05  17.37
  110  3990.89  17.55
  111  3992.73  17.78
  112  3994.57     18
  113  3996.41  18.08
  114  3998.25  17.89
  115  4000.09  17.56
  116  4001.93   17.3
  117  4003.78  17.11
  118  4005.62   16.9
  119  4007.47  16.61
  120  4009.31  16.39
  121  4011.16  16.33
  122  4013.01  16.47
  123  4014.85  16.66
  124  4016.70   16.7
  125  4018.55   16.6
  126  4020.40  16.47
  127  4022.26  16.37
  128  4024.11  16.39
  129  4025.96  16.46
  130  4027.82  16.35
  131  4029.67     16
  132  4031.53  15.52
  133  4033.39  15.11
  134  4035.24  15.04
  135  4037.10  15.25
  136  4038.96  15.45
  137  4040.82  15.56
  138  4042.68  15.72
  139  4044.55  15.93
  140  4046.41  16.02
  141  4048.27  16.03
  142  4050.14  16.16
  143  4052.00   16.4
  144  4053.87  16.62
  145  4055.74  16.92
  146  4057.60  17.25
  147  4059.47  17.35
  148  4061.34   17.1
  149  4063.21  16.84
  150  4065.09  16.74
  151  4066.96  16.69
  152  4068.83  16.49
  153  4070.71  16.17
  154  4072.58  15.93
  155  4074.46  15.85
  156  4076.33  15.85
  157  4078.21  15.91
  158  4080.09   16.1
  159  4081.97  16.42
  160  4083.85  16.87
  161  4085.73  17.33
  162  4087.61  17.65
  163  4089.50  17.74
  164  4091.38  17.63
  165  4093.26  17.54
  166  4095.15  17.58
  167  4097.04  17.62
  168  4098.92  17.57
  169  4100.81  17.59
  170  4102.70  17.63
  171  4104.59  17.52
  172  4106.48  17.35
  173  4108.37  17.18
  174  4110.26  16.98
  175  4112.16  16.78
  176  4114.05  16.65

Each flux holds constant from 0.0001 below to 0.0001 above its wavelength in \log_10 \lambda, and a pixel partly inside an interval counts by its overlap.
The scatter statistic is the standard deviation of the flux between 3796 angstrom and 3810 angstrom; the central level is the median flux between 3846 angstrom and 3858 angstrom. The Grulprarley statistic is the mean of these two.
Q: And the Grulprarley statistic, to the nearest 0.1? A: 10.3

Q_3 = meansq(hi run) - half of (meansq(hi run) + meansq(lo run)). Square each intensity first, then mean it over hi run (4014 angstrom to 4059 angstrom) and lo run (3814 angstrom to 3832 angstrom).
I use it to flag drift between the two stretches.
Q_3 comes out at -60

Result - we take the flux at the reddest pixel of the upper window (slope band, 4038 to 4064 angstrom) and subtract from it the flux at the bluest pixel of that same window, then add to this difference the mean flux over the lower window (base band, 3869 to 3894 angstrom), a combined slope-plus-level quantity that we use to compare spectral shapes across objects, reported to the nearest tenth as 22.1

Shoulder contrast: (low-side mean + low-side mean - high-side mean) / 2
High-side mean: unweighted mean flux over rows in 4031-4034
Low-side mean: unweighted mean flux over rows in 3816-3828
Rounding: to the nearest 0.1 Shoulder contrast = 11.9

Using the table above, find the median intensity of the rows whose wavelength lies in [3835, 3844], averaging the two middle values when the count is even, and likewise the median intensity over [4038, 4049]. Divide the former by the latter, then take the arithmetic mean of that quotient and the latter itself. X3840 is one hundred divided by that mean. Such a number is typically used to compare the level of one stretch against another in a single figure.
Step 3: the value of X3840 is 11.7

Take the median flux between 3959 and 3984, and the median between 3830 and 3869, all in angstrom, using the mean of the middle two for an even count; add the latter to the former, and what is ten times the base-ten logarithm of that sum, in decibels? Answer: 15.7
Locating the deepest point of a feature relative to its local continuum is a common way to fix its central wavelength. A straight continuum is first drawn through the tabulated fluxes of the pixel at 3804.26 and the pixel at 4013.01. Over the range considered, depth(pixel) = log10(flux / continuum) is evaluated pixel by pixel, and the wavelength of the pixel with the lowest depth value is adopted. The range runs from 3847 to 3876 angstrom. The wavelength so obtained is 3848.31 angstrom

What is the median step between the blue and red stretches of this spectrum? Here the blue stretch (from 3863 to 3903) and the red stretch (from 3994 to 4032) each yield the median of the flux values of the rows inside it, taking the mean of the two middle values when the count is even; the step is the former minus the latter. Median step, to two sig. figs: 4.1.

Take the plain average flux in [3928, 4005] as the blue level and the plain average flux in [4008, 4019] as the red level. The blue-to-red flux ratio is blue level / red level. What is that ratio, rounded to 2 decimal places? 1.07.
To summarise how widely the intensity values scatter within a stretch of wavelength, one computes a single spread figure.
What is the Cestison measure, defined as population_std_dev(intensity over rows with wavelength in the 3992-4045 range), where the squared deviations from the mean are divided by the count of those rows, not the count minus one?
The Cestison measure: 0.84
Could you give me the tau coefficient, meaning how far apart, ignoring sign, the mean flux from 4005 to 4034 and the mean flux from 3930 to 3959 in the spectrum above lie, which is 1.07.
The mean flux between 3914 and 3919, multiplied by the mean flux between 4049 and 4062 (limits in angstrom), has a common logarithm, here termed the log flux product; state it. 2.50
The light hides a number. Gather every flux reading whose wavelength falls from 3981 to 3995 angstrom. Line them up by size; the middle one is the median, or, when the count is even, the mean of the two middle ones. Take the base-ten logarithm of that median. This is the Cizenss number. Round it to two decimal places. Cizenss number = 1.25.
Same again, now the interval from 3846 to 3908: 1.31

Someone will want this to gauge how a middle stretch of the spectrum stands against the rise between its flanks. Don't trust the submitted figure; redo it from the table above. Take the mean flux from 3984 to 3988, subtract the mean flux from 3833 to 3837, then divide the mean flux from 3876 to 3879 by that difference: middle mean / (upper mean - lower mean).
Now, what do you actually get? -18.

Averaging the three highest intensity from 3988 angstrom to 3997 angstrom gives 18.0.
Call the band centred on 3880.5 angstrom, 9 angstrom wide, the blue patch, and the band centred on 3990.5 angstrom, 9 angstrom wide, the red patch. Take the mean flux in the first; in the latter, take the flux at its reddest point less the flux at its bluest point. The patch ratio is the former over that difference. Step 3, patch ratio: 31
